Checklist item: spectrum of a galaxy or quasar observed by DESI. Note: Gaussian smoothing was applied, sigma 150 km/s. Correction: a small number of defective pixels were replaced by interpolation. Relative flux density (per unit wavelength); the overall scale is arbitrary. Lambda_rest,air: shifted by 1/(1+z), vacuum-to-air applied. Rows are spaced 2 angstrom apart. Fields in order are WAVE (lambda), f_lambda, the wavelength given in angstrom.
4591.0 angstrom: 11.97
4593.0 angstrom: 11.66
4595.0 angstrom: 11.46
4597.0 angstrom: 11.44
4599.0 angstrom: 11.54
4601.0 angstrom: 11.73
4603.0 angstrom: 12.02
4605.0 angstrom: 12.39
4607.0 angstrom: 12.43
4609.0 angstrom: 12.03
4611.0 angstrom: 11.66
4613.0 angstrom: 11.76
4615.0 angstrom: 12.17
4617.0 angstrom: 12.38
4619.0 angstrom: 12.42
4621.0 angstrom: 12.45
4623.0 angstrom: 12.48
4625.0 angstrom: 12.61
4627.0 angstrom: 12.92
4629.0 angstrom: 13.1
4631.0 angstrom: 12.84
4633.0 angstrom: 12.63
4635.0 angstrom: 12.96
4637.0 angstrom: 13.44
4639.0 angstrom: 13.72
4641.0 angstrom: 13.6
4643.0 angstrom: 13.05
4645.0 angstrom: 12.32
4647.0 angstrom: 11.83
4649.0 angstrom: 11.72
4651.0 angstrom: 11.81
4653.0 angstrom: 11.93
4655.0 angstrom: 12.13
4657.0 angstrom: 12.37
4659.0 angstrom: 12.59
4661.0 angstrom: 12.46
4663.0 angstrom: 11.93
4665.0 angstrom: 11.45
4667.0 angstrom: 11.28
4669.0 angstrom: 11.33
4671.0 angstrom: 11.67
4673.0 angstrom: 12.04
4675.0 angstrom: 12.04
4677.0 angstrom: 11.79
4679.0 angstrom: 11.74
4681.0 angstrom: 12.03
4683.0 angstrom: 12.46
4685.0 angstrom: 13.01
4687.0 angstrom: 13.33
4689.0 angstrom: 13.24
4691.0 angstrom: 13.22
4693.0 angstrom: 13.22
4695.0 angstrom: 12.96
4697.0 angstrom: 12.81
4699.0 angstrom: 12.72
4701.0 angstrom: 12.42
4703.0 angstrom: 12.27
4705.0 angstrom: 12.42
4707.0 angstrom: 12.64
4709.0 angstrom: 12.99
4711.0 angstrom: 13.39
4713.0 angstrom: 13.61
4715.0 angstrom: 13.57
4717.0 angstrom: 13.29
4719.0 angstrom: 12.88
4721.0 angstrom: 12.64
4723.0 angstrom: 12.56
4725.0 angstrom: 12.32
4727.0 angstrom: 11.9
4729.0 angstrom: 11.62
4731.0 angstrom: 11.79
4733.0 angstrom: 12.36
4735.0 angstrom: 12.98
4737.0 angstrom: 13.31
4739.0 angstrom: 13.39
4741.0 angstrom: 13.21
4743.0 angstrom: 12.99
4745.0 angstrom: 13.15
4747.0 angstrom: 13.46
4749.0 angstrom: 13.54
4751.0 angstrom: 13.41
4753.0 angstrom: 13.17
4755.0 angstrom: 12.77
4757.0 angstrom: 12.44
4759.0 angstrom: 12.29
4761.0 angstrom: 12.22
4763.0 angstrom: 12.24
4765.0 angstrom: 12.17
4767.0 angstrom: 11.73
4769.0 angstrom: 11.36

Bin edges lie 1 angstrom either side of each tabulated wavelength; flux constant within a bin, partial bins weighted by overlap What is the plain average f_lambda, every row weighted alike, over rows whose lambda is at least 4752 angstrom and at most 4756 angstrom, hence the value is 13.0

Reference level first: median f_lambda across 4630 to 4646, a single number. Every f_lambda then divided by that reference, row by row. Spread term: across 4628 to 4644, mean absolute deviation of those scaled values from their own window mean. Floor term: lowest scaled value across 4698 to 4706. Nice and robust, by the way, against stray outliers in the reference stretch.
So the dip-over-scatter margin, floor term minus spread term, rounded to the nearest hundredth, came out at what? 0.92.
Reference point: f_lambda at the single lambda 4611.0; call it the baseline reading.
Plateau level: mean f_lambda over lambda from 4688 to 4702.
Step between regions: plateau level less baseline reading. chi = 1.3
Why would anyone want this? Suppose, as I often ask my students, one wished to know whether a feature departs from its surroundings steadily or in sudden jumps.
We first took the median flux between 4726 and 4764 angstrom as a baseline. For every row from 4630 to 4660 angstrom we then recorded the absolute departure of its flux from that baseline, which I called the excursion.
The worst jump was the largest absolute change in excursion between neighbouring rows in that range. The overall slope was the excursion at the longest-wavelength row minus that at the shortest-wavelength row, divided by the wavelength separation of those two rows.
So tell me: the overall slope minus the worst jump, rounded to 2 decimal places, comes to -0.58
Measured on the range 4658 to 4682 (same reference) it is -0.50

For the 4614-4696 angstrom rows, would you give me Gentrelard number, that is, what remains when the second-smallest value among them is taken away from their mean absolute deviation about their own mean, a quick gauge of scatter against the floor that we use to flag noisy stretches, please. -10.8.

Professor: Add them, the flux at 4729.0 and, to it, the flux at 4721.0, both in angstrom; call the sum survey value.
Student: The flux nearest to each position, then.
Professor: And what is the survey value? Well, 24.3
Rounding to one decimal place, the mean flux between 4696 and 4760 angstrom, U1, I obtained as 12.8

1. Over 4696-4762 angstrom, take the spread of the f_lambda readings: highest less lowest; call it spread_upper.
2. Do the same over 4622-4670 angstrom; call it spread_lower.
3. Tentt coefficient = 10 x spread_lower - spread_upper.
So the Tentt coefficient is 22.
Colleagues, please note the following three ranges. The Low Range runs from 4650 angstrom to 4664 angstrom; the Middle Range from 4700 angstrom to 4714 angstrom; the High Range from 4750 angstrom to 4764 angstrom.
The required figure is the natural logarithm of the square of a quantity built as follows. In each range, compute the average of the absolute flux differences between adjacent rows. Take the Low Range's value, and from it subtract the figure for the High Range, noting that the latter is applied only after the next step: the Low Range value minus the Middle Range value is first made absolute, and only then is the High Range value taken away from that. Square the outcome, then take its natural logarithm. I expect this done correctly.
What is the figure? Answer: -3.29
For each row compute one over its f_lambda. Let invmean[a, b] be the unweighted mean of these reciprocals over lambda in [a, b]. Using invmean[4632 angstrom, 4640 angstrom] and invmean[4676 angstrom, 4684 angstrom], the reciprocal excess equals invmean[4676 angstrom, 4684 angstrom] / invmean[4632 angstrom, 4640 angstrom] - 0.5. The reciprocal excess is 0.60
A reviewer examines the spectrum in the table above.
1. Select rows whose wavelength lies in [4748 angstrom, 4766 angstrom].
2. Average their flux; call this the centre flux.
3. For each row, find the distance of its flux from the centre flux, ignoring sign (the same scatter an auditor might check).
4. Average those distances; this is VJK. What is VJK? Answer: 0.5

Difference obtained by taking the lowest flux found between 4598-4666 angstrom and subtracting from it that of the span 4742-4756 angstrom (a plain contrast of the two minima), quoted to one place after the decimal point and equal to -1.3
